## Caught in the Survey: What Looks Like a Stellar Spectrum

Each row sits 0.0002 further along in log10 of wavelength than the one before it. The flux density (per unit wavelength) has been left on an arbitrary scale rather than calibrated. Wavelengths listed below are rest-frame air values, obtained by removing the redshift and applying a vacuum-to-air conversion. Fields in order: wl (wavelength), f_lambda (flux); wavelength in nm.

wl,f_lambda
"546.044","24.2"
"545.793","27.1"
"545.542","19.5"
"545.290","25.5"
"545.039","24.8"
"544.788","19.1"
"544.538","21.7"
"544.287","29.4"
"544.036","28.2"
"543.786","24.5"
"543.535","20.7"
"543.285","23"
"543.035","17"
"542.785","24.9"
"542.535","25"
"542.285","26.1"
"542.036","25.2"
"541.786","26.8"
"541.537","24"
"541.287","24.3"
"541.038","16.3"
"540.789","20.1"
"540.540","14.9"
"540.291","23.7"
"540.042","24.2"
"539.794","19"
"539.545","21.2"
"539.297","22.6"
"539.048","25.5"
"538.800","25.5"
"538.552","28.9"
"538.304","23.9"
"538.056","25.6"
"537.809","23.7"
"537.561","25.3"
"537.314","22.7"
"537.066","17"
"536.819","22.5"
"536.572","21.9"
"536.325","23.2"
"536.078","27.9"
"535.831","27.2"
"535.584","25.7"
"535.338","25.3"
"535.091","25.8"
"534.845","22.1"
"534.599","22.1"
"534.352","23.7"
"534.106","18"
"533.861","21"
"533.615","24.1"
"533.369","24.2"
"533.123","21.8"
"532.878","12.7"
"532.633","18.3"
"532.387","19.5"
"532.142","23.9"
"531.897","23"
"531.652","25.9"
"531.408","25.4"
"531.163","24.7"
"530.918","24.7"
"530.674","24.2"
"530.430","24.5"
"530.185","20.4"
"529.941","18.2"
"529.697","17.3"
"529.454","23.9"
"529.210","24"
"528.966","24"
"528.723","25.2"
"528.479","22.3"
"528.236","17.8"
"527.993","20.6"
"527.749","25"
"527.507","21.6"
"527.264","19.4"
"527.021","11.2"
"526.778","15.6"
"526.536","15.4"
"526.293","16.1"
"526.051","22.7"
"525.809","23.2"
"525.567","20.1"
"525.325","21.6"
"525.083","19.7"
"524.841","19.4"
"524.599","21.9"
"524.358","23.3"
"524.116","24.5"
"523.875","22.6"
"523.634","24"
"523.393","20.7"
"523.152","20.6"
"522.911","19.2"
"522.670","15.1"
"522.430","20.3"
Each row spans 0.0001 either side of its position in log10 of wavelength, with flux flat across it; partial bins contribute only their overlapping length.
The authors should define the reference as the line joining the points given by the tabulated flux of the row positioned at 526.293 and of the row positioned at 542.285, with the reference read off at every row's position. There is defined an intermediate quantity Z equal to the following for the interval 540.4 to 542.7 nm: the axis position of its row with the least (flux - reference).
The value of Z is 540.540 nm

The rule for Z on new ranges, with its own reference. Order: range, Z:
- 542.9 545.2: 543.035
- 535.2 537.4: 537.066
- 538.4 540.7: 540.540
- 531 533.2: 532.878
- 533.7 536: 534.106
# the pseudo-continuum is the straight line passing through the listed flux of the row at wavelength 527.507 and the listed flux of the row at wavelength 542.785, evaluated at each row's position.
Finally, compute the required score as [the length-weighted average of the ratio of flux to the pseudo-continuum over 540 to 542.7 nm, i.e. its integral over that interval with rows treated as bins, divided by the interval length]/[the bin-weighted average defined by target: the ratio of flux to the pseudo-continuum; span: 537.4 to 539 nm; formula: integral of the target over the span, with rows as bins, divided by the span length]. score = 0.87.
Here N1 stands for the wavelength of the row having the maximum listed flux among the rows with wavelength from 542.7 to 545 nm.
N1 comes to 544.287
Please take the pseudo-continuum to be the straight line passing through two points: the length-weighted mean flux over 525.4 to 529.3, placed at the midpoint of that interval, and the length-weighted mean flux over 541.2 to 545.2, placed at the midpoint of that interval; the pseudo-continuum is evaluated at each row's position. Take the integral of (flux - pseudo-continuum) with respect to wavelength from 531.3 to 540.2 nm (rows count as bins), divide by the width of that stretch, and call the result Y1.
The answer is 0.80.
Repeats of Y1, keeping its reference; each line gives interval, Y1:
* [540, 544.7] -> -0.74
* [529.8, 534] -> 0.76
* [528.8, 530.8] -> 1.30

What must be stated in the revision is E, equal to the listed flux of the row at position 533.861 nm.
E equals 21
